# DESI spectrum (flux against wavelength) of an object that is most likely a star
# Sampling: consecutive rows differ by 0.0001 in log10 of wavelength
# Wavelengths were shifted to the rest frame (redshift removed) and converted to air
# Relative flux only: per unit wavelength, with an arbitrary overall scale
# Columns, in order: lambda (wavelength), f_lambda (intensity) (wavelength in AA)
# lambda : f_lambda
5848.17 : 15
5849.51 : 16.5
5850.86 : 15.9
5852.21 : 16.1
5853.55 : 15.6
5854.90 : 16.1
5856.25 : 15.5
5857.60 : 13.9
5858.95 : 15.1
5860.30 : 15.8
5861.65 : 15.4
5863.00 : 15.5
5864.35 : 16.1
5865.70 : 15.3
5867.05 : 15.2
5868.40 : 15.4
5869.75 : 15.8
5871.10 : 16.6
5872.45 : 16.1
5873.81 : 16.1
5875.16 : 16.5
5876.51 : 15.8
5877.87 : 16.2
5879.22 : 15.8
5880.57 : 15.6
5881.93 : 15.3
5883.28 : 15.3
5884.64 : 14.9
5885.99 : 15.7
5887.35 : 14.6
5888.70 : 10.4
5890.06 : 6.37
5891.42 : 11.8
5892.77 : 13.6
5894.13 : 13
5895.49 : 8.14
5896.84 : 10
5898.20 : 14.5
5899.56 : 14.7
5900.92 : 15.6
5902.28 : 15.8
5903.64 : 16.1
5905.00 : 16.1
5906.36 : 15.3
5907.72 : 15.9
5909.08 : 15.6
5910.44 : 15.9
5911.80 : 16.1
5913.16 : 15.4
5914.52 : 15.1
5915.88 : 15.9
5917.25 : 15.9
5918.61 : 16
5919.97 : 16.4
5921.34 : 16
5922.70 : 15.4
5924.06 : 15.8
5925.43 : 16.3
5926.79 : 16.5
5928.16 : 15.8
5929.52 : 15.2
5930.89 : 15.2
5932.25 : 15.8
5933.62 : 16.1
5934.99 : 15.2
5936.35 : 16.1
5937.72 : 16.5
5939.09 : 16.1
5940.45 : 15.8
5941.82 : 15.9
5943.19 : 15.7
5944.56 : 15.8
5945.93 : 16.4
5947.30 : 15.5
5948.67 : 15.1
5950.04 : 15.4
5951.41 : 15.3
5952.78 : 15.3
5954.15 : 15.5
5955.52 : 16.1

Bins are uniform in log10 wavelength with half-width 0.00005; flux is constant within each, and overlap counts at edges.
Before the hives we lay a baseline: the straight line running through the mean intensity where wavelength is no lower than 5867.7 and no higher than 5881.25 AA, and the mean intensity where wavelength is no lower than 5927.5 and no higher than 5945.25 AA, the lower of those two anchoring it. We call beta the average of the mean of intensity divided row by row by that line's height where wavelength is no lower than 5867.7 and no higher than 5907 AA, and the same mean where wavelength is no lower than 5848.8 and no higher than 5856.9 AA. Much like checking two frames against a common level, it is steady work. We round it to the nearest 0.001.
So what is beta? 0.947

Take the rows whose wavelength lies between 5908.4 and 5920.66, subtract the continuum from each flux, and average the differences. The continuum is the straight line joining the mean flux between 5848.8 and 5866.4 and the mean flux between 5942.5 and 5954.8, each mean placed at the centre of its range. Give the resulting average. 0.24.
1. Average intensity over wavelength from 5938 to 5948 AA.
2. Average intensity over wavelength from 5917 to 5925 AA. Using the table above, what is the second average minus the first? 0.03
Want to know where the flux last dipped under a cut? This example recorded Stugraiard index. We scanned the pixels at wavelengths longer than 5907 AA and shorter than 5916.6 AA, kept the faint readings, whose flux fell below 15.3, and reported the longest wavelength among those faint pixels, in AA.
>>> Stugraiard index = 5914.52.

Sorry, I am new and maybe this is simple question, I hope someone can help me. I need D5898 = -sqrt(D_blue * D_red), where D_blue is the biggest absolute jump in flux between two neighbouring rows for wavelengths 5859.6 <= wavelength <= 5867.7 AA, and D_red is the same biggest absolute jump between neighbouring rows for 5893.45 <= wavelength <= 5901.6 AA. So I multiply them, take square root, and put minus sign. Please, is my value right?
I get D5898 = -2.0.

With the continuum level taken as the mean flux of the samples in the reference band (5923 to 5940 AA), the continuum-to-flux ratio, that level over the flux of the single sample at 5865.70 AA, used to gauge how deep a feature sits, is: 1.04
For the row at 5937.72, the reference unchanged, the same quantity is 0.96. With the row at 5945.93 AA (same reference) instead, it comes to 0.97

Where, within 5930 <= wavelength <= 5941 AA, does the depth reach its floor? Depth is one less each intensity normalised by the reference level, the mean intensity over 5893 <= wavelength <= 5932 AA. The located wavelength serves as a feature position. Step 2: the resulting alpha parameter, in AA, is 5937.72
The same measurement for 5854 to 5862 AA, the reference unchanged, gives 5854.90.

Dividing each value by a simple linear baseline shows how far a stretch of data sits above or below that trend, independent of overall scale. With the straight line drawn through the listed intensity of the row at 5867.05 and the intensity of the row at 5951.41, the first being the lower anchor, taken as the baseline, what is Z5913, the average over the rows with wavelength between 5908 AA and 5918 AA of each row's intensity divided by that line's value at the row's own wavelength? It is 1.03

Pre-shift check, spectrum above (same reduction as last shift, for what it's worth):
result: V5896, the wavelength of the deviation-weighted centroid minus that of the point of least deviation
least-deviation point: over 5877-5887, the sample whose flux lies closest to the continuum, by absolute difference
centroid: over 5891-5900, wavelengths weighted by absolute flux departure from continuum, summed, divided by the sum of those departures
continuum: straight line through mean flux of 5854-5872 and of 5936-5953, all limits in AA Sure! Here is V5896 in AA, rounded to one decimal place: 14.5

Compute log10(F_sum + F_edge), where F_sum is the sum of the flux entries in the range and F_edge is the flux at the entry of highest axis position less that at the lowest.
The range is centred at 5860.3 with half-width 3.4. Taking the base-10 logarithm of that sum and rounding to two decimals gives 1.89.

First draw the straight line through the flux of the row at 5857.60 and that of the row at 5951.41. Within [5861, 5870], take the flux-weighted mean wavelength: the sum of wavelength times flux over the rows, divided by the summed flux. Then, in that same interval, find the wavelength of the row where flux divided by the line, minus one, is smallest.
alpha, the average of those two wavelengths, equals 5866.4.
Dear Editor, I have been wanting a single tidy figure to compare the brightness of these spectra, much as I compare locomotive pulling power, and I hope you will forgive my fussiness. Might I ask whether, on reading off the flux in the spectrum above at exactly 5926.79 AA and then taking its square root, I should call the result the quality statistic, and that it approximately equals 4.06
